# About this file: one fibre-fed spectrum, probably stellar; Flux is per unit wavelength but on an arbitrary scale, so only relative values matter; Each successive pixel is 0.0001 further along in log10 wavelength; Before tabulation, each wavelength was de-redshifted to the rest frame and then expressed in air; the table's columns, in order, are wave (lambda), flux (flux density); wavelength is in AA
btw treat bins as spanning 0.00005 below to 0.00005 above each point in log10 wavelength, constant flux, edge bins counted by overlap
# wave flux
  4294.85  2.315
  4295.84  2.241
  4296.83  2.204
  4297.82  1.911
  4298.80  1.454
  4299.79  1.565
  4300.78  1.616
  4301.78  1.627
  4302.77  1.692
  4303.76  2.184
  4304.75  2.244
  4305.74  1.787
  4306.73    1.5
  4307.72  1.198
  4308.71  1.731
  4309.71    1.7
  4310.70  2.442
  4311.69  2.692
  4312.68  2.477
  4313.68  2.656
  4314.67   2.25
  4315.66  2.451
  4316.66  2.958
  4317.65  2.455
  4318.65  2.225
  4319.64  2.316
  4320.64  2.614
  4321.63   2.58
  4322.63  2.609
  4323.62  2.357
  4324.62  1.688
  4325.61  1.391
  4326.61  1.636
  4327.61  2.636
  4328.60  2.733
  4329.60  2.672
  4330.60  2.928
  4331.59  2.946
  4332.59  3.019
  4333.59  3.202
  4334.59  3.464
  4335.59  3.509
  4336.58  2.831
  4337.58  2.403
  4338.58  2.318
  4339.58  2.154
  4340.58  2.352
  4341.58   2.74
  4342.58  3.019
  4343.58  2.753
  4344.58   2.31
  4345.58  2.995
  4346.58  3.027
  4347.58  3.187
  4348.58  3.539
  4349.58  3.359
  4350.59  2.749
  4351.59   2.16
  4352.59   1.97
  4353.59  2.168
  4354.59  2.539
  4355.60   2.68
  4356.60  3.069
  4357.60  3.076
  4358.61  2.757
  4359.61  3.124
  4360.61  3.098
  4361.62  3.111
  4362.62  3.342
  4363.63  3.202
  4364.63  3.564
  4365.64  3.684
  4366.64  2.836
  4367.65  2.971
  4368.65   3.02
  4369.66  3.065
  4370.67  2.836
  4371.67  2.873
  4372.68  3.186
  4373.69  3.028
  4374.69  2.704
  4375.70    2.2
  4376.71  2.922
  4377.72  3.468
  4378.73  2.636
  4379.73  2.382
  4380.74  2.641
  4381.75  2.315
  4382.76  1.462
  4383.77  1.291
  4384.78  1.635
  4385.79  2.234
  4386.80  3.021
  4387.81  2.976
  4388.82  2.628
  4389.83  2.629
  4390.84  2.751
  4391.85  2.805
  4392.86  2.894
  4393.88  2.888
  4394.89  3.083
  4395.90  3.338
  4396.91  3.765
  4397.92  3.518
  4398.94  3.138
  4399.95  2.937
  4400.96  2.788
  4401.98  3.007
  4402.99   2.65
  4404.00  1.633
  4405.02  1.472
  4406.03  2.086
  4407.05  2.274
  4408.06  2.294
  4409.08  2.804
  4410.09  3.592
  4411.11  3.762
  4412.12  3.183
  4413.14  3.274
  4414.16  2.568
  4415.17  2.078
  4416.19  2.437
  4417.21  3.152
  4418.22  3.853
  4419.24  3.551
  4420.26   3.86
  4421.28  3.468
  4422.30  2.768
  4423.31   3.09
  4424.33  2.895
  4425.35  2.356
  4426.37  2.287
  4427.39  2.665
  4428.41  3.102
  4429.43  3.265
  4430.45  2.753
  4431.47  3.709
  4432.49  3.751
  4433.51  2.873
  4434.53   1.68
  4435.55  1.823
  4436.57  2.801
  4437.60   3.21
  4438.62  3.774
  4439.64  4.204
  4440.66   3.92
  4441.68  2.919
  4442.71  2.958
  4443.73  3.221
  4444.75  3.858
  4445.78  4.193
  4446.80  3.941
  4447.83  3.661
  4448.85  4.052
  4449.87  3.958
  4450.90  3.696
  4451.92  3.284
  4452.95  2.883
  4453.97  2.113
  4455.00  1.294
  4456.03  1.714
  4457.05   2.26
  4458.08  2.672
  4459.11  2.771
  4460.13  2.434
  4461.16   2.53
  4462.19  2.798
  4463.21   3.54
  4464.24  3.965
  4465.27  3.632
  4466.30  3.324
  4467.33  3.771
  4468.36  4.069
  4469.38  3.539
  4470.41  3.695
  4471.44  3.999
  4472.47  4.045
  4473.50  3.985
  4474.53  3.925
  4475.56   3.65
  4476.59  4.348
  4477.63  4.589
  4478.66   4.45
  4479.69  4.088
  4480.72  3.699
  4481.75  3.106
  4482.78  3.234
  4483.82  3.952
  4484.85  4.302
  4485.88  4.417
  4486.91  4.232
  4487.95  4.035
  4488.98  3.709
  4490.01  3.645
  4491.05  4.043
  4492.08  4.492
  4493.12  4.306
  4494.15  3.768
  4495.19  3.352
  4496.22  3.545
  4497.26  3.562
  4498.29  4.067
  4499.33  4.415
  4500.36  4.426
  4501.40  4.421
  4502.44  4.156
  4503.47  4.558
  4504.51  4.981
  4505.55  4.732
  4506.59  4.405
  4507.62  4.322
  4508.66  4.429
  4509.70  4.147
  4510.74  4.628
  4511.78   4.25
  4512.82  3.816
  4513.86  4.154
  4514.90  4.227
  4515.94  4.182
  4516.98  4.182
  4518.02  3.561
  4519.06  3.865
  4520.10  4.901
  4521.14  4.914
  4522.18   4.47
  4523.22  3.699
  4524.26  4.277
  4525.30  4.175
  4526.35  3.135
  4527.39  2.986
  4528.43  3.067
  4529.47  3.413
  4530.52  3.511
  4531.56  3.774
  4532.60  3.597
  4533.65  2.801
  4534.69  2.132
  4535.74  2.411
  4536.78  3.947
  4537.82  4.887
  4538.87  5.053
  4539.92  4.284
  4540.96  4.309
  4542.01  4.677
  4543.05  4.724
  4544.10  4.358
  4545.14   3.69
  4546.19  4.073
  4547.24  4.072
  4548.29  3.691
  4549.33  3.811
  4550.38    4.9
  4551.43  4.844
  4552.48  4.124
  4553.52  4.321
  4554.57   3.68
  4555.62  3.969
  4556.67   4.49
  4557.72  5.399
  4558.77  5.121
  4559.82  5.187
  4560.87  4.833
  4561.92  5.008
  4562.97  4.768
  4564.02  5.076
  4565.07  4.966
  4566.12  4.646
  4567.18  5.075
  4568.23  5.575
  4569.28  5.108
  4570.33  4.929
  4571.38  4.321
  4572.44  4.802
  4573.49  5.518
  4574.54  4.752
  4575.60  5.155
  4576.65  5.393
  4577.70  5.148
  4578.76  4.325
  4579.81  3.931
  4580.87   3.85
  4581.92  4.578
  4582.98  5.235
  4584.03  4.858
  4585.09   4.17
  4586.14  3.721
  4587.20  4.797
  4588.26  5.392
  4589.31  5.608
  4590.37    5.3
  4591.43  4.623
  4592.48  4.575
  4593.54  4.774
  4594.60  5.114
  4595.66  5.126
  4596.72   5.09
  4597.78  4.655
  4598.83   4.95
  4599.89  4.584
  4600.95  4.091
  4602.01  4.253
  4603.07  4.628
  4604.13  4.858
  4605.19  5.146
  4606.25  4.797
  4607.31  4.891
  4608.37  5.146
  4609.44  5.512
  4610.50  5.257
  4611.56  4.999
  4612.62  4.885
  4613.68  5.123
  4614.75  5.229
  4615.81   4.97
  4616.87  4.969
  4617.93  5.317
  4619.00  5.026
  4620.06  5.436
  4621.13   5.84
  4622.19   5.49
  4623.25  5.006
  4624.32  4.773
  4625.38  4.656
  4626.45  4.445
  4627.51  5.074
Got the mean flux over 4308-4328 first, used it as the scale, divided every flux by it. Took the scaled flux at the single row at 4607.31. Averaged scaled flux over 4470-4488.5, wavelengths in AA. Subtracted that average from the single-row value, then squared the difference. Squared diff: 0.16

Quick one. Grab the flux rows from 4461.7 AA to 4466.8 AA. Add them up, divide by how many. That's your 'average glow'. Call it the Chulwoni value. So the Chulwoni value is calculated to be 3.5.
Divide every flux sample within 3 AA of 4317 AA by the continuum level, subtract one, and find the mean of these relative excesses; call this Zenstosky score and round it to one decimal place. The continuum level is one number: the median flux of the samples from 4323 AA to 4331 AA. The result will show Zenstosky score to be 0.0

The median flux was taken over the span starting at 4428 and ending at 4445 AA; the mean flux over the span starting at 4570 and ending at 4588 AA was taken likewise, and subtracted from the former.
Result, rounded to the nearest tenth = -1.5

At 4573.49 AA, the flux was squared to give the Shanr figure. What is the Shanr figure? 30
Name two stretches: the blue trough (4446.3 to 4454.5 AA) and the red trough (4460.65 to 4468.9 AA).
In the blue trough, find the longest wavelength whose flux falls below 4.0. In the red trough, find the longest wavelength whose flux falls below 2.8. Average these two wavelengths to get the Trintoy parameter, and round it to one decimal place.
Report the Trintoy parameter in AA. 4458.1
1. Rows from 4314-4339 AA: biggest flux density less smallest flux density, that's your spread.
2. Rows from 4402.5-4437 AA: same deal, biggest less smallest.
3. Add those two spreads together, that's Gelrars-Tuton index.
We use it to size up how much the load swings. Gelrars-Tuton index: 4.5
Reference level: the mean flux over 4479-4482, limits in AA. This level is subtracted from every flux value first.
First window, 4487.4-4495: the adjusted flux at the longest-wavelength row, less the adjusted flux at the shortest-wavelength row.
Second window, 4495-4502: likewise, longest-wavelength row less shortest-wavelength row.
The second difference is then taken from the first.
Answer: -1.3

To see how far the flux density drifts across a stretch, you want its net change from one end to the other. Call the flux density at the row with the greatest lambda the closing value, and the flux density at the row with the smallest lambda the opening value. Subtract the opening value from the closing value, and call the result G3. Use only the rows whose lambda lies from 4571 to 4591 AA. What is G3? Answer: 0.98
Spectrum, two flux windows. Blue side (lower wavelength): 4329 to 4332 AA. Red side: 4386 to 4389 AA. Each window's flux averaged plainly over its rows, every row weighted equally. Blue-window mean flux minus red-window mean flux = 0.0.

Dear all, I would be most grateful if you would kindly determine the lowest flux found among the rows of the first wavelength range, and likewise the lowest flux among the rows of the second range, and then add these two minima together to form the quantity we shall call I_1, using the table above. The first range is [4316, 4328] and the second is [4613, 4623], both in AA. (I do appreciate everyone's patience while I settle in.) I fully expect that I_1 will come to 6.4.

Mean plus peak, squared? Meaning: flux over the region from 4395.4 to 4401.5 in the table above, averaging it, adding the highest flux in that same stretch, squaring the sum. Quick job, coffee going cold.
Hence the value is 49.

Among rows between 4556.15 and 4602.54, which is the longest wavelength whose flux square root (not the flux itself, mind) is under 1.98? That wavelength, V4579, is 4586.14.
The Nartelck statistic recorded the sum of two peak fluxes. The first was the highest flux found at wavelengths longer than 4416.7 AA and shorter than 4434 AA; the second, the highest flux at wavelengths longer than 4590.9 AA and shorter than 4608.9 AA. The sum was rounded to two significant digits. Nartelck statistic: 9.0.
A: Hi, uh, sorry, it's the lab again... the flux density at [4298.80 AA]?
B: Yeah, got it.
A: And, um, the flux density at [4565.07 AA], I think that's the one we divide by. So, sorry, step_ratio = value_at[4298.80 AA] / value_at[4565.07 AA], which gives 0.29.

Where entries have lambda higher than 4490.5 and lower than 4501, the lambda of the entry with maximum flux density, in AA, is 4492.08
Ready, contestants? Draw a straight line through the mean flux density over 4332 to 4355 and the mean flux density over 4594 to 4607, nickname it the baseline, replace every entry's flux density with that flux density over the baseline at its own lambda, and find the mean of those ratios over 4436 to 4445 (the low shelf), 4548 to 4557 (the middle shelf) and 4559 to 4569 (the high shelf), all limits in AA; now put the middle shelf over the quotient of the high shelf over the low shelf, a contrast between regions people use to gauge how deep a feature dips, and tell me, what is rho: 0.83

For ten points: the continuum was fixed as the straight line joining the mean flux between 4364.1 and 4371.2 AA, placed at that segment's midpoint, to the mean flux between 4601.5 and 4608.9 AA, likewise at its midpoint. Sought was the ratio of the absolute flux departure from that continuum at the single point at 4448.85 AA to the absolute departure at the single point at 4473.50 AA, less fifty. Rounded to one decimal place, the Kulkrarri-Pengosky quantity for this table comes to -46.5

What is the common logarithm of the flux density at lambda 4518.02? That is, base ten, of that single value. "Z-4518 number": 0.55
